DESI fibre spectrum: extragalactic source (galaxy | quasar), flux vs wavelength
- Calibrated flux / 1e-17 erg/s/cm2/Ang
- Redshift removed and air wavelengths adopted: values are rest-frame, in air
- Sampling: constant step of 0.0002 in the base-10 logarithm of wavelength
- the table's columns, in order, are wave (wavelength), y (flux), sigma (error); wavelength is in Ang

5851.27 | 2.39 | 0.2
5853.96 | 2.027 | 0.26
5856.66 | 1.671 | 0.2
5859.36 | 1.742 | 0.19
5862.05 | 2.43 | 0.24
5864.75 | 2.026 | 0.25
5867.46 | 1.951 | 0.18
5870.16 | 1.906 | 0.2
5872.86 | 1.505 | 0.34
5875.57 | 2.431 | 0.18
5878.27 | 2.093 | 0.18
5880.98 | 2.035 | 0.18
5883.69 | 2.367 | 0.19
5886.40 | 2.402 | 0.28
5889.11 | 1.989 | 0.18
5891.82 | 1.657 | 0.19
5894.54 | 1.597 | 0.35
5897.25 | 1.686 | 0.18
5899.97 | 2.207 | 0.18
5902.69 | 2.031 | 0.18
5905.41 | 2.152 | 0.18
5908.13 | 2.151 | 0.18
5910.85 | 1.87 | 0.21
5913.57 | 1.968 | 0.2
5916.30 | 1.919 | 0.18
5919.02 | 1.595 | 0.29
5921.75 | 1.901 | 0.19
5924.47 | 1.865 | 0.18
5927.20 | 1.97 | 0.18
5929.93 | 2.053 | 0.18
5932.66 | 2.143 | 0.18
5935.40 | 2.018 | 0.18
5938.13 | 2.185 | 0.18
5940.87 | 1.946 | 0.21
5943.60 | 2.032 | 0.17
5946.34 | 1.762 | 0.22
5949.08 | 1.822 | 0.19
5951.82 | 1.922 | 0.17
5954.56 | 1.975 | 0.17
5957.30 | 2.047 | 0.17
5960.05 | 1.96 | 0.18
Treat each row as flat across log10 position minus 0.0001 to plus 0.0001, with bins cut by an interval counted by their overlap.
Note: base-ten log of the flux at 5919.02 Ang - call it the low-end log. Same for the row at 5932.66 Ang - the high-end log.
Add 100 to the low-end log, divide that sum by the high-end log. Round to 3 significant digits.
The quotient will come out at 303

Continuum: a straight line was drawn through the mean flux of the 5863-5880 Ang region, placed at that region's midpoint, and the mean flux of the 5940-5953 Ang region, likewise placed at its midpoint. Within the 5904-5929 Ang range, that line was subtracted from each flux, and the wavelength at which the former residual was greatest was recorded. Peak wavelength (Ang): 5908.13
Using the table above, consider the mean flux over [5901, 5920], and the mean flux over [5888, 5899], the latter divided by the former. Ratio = 0.89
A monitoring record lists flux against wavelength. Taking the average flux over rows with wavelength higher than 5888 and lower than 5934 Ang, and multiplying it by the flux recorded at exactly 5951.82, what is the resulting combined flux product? 3.7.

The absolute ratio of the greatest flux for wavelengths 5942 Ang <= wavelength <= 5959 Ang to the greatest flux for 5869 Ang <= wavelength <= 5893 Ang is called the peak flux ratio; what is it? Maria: 0.84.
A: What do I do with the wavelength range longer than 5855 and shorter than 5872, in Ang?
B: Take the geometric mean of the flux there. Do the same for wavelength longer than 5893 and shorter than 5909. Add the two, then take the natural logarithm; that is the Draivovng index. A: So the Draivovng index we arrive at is 1.36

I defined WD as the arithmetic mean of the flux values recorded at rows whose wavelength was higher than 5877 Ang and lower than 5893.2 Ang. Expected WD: 2.09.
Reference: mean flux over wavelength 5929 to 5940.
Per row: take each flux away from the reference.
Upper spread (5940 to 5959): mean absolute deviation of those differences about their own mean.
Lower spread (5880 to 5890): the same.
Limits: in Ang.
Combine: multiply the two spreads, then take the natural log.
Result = -4.20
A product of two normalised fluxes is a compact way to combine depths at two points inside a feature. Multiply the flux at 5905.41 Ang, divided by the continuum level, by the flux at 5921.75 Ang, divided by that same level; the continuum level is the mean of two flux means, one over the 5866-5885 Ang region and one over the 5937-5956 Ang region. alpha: 1.03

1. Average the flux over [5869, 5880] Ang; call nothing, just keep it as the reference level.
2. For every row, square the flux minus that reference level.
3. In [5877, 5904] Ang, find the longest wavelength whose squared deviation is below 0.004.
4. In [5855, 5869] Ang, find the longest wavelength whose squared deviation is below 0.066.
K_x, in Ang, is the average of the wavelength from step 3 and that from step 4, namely 5885.1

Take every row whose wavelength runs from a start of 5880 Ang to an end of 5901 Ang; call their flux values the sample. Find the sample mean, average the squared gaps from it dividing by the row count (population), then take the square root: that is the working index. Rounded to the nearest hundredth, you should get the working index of 0.30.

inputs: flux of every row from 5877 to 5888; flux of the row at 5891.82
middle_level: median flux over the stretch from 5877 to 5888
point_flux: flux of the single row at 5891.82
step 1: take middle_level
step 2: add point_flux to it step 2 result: 3.89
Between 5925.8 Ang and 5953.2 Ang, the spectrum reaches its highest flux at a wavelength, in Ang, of 5938.13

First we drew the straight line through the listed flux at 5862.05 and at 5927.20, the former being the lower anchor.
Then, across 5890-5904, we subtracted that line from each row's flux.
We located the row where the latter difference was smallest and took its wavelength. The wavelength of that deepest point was 5894.54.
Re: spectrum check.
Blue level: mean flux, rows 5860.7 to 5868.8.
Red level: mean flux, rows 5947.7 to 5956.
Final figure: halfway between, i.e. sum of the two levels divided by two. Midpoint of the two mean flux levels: 2.02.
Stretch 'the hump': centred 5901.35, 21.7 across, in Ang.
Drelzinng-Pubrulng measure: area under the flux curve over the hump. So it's 42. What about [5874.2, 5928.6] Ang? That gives 108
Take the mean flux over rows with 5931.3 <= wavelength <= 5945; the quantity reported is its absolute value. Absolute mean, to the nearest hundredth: 2.06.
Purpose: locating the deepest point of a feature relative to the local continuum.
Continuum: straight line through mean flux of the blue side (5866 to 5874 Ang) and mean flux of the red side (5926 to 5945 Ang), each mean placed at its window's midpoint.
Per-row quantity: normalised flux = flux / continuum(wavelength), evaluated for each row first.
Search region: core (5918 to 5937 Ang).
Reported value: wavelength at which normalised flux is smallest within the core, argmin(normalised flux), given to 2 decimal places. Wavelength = 5919.02 Ang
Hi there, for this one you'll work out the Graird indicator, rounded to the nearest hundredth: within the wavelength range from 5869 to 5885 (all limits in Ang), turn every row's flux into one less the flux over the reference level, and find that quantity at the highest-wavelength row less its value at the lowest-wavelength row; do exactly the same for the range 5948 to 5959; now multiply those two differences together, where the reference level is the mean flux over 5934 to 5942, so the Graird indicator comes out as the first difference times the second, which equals 0.02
